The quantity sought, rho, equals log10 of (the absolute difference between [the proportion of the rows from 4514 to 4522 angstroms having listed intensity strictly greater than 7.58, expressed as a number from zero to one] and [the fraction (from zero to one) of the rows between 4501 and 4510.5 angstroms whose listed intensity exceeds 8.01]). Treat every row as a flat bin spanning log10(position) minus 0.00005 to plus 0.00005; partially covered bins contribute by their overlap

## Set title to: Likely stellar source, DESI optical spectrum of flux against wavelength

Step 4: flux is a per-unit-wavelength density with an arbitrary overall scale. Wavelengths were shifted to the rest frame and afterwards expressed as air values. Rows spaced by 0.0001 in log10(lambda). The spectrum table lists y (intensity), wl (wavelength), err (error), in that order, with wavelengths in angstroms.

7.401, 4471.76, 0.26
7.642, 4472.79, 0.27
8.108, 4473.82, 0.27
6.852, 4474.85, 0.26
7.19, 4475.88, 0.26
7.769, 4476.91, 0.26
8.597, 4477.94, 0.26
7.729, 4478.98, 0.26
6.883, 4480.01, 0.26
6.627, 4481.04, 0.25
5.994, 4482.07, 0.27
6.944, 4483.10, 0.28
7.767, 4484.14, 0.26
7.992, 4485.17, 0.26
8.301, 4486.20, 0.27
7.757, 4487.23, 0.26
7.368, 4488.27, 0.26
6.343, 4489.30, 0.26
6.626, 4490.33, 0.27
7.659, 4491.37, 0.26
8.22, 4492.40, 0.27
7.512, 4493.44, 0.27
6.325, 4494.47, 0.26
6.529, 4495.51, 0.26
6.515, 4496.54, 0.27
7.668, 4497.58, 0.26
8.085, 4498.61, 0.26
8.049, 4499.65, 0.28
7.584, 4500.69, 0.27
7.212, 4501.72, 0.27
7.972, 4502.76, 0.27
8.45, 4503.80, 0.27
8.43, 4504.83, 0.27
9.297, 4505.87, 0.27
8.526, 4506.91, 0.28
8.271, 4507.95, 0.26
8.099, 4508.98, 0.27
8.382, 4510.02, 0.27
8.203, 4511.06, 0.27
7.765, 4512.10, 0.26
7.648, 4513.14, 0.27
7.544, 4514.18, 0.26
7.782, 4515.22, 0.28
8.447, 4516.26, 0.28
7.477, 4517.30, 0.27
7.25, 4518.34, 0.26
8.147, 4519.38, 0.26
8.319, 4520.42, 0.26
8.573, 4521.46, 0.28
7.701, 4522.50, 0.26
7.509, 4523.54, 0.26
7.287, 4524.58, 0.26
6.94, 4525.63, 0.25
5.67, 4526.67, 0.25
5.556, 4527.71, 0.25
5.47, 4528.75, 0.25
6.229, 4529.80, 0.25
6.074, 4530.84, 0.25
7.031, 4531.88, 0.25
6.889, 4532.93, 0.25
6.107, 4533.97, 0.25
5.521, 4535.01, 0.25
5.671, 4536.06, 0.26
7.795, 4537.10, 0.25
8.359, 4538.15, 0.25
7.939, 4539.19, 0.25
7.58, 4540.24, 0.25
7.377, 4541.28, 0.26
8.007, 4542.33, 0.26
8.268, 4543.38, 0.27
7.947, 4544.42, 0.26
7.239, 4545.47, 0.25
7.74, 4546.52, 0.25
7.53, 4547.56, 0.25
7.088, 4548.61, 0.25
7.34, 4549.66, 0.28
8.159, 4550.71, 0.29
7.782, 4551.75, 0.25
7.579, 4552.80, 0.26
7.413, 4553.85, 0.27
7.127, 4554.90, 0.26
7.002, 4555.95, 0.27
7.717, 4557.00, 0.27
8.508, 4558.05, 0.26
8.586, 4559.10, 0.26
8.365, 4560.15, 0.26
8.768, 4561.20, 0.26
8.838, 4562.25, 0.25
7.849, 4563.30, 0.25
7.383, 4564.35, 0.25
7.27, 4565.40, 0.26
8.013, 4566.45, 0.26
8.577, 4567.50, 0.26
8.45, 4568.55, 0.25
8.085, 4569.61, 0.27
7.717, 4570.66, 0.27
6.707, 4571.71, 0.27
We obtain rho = -0.82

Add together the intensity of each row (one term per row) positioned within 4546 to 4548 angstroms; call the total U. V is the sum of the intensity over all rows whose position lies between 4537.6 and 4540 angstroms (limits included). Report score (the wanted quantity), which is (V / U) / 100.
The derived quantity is 0.0107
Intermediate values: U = 15.3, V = 16.3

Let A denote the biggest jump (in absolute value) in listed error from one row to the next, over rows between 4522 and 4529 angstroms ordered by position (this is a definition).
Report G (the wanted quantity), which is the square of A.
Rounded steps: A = 0.010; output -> 0.0001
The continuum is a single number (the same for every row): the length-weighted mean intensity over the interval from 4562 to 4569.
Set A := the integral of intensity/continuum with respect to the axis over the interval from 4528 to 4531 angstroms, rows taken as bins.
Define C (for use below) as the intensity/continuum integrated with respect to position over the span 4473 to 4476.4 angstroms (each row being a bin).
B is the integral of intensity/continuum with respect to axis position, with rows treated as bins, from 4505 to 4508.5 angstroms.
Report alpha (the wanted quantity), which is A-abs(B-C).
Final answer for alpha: 1.6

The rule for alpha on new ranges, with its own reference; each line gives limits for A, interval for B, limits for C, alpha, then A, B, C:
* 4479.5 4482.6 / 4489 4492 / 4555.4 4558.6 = 2.0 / 2.5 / 2.6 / 3.08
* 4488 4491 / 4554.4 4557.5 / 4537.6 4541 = 2.0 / 2.5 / 2.8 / 3.35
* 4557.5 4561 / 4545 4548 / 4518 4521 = 3.5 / 3.7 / 2.8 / 2.98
